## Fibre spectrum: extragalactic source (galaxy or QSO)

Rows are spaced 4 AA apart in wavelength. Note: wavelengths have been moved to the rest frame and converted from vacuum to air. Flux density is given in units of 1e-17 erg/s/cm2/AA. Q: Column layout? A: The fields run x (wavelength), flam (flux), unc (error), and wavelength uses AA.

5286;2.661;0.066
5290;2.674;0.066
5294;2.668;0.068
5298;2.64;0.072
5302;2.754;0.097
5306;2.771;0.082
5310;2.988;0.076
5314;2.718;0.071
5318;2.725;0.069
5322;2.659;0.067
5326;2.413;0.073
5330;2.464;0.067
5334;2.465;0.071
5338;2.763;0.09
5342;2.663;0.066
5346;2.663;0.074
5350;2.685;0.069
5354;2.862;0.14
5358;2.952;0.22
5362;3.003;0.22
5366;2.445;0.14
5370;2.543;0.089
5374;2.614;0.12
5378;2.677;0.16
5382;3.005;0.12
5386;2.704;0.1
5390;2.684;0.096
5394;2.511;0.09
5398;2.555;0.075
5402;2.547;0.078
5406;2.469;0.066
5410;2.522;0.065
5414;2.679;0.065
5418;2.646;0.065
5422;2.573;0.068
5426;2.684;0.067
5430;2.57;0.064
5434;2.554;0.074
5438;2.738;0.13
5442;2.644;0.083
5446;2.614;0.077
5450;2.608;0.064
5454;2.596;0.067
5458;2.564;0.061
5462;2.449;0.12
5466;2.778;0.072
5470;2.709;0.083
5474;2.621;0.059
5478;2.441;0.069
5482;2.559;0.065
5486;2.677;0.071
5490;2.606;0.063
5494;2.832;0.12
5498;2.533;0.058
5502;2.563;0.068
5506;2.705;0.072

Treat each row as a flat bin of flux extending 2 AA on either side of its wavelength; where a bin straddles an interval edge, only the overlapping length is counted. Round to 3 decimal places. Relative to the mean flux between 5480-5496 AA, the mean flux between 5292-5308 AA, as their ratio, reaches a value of 1.015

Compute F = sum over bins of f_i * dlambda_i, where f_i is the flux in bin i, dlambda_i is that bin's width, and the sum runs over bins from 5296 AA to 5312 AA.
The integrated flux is 44.6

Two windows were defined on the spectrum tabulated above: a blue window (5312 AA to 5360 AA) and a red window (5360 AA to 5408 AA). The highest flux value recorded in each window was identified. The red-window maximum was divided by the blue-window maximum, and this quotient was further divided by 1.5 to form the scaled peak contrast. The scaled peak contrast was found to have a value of 0.68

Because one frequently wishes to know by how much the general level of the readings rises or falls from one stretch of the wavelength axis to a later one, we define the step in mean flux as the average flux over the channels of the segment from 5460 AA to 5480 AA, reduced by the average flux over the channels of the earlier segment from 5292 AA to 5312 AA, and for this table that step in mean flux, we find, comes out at -0.16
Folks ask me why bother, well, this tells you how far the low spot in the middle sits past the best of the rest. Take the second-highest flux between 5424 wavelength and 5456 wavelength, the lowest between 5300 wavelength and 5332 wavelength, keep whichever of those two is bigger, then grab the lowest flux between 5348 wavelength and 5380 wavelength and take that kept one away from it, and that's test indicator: -0.239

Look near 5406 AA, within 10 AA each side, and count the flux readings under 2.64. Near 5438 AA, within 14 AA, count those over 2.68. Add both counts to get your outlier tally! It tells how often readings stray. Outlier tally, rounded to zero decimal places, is 6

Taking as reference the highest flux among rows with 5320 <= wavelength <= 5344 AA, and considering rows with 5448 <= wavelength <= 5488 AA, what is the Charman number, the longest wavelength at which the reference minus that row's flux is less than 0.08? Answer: 5470 AA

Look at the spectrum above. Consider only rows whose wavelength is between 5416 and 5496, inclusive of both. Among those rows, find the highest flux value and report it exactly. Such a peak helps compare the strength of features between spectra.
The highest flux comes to 2.832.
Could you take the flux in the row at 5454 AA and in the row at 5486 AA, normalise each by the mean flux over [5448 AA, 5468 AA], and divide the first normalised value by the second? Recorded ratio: 0.97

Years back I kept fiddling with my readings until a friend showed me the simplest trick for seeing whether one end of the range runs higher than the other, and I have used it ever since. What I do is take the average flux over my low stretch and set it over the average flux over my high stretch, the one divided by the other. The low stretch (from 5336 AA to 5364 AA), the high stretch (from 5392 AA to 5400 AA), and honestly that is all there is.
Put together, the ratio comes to 1.10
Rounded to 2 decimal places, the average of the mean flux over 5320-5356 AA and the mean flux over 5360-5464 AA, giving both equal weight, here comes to 2.62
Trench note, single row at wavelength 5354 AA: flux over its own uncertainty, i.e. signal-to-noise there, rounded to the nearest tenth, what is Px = 20.4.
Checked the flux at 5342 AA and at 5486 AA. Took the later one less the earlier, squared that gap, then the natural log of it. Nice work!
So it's -8.5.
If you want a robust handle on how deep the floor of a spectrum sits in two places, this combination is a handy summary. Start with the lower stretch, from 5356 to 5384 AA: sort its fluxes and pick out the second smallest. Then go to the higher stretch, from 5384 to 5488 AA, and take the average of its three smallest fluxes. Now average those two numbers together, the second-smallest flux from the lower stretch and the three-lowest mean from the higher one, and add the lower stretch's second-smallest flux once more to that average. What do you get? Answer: 5.04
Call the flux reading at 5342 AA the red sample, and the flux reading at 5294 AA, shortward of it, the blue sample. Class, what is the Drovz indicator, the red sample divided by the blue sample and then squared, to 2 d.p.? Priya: 1.00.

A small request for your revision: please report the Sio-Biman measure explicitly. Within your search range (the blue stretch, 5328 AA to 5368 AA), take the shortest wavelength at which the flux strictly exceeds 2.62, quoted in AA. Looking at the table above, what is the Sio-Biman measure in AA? 5338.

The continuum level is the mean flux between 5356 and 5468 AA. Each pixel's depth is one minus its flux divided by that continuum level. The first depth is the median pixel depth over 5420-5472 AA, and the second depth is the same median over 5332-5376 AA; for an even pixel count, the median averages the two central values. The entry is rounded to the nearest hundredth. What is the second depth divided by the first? -0.70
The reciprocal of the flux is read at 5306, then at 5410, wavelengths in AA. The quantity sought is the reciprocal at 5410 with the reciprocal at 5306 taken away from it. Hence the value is 0.036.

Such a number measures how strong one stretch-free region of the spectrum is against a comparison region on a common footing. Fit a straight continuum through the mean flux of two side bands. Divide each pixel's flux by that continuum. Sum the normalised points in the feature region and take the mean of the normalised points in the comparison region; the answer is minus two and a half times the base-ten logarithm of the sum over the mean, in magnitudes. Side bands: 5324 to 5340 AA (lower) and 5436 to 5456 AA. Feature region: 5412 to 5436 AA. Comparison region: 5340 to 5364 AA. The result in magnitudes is -1.84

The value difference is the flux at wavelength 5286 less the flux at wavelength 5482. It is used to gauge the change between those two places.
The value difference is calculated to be 0.10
